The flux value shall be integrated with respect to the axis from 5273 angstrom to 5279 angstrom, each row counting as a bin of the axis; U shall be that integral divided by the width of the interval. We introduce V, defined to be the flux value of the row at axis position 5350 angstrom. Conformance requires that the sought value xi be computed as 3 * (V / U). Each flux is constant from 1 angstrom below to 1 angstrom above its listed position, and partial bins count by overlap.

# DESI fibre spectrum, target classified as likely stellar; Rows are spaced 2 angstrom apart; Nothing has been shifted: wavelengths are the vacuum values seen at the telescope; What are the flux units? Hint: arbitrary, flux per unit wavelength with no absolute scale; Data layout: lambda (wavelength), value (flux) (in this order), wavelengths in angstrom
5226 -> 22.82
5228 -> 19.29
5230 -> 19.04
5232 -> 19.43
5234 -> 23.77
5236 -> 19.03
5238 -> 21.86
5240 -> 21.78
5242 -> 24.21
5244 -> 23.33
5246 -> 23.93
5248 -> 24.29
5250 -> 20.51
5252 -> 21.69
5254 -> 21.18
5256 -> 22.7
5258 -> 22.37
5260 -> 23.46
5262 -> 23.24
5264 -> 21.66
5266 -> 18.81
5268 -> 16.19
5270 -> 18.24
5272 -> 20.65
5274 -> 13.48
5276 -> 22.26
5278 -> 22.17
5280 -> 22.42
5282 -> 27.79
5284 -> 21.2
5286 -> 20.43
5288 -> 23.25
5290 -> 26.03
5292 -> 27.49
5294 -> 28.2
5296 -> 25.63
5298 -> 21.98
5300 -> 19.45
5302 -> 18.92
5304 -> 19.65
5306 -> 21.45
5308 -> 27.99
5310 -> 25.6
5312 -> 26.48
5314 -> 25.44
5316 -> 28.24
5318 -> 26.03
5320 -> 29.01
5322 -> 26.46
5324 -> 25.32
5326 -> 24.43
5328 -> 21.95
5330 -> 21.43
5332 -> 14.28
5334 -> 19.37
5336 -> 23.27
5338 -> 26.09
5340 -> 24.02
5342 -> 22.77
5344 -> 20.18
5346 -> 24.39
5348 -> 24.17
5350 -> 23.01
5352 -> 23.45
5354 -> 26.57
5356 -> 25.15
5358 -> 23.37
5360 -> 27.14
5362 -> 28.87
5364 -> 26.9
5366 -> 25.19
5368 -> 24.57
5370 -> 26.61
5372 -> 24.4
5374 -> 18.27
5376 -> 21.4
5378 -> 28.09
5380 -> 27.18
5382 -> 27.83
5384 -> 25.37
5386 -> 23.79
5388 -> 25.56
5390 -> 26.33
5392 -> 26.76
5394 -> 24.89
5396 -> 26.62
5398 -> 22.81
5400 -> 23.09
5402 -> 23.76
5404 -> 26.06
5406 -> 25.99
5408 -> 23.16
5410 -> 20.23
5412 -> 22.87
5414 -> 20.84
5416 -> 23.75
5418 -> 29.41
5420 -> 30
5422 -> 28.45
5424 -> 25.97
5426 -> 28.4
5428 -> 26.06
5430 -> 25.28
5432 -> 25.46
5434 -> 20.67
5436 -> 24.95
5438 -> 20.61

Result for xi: 3.58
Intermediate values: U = 19.3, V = 23.01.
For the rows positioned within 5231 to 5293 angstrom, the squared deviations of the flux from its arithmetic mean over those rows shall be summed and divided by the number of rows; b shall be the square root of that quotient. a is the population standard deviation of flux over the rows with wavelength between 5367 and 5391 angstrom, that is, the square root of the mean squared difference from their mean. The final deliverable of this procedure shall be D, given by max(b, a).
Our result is 2.9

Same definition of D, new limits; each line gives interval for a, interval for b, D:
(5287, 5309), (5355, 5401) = 3.4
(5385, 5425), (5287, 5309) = 3.4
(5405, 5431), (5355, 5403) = 3.0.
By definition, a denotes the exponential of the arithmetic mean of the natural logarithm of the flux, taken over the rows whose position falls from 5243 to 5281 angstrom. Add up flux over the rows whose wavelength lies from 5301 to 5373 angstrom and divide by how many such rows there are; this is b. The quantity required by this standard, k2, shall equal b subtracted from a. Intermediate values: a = 21.0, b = 24.2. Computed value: -3.2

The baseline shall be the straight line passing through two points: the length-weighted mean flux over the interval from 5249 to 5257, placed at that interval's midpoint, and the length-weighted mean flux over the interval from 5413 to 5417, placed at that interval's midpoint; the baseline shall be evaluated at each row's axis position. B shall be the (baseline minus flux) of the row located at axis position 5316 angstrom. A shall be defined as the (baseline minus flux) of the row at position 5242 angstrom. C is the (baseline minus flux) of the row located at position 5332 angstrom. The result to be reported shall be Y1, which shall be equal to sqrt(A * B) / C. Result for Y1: 0.6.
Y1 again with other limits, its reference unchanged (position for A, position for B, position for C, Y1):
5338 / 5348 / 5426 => -0.5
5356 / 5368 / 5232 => 1.4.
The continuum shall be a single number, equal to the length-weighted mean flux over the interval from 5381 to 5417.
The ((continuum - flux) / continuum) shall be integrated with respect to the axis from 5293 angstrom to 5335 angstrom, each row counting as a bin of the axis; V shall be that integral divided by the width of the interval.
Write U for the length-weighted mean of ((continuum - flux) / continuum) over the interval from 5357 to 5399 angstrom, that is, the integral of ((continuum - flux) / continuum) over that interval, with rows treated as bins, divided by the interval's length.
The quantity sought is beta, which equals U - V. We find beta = -0.07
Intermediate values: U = -0.037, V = 0.031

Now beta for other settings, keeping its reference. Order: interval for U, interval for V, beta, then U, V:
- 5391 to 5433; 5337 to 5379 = -0.03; -0.033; -0.003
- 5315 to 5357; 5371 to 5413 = 0.03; 0.026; -0.003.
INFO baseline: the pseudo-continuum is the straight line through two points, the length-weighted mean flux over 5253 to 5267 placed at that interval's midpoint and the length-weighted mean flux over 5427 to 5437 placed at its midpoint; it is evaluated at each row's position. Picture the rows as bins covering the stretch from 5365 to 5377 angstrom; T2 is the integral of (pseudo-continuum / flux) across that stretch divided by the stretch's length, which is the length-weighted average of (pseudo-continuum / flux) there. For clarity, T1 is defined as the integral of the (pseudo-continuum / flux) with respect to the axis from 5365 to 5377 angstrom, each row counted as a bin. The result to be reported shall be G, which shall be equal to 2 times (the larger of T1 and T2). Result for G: 24.6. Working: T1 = 12.28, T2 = 1.02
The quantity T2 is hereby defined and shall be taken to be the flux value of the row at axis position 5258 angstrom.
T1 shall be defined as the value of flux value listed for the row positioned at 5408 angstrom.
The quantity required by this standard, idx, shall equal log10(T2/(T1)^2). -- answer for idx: -1.38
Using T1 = 23.16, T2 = 22.37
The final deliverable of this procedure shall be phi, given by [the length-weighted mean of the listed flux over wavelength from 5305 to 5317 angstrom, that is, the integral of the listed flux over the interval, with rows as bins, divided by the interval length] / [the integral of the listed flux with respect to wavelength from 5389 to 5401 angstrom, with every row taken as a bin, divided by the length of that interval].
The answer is 1.03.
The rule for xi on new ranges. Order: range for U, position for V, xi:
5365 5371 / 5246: 2.82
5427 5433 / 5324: 2.97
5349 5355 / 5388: 3.15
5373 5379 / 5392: 3.55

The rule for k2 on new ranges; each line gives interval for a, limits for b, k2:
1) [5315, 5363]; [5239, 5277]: 2.6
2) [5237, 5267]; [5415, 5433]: -4.7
